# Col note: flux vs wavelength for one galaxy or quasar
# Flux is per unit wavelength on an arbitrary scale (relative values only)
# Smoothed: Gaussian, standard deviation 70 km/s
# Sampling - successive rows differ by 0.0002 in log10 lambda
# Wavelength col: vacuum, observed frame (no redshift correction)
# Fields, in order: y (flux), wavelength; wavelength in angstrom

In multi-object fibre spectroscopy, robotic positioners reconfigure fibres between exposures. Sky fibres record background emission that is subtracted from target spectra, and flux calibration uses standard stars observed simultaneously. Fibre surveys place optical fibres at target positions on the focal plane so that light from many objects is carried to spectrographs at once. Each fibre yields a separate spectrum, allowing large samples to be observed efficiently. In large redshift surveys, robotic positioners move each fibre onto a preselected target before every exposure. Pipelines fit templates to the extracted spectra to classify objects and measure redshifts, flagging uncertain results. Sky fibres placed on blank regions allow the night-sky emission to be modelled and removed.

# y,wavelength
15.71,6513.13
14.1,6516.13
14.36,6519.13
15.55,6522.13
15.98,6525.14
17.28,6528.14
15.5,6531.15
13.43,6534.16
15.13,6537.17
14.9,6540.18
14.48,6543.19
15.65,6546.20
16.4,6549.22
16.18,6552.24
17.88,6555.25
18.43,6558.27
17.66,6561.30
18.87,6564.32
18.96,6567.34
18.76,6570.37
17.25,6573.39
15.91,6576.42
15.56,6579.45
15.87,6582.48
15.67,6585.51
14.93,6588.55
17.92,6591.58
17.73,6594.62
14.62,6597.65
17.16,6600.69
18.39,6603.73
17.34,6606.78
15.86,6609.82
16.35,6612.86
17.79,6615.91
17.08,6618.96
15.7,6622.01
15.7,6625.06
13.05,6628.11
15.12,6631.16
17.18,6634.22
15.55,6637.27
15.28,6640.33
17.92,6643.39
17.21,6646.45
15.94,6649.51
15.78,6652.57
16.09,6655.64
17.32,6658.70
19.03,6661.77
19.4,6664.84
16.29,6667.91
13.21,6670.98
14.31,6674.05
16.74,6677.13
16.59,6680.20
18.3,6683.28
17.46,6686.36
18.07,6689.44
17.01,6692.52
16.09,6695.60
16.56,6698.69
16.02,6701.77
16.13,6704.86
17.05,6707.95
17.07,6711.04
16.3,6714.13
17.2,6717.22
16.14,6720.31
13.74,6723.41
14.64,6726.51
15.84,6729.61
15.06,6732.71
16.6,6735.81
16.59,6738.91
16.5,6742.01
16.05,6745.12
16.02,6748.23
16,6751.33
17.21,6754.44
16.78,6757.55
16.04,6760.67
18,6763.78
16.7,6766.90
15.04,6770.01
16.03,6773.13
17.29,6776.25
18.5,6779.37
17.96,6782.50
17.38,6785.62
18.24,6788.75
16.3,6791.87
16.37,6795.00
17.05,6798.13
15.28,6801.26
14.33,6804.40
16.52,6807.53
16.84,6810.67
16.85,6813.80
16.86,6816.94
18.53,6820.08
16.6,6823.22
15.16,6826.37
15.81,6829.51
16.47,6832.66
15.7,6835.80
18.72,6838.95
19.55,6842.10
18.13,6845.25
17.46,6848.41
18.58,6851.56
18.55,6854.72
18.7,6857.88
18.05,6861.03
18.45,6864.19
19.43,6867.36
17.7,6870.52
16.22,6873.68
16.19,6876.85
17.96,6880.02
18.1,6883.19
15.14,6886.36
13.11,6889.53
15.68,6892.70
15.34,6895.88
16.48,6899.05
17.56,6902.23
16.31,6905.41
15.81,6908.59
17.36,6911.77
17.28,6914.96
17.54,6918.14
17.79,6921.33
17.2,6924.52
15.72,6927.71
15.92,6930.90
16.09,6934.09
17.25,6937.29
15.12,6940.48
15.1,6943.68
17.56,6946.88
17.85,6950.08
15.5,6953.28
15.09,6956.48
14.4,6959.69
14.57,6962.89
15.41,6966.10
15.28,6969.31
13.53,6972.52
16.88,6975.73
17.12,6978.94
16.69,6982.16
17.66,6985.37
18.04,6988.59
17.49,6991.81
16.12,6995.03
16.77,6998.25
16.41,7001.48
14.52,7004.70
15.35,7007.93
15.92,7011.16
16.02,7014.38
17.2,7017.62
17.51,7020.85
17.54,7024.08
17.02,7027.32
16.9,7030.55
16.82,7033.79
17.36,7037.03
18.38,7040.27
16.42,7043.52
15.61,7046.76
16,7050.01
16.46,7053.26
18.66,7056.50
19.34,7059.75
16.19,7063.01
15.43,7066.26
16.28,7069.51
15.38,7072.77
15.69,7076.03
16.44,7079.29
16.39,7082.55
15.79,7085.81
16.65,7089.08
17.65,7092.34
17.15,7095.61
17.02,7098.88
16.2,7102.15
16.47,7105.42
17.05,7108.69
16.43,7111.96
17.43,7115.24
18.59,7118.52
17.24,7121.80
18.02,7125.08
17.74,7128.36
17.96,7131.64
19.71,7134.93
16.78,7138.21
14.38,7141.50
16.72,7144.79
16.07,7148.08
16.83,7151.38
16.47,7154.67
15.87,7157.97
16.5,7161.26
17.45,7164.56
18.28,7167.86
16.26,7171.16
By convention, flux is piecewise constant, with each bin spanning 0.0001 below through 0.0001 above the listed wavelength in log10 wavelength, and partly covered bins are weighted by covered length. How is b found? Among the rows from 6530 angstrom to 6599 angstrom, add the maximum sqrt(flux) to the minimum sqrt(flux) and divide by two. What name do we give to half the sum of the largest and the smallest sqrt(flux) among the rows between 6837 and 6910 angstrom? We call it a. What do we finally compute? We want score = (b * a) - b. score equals 12.1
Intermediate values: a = 4.02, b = 4.01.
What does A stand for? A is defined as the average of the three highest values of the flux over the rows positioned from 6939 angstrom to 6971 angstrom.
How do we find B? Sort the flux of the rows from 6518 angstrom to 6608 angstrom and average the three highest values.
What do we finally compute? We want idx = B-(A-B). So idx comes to 20.8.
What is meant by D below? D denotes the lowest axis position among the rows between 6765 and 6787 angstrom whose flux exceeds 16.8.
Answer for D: 6776.25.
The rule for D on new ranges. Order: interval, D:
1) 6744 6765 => 6754.44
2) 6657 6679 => 6658.70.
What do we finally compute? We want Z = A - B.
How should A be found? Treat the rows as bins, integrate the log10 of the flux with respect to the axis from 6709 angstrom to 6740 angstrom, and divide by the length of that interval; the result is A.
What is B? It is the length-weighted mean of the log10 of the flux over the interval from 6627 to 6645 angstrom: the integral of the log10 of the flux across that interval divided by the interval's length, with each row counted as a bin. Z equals 0.01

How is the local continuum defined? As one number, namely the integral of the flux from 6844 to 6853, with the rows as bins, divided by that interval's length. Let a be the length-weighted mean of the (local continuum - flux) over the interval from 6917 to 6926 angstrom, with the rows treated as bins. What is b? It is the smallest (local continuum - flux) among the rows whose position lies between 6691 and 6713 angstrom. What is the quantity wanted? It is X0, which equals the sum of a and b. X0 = 1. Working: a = 0.5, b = 1.0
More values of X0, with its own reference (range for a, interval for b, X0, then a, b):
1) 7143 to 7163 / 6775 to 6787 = 1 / 1.6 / -0.5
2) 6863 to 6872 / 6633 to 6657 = 0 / -0.5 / 0.1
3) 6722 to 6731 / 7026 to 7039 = 4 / 3.3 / 0.7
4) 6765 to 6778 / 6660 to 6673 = 0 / 1.7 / -1.4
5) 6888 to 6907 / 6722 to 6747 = 4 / 2.3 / 1.4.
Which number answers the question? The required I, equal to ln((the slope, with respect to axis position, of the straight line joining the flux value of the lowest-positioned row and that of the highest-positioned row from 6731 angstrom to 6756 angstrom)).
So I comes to -2.3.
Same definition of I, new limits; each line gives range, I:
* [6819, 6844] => -3.1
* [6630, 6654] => -3.5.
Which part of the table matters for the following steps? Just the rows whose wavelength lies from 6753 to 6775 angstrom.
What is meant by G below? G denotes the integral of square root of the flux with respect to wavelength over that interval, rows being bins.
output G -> 89.5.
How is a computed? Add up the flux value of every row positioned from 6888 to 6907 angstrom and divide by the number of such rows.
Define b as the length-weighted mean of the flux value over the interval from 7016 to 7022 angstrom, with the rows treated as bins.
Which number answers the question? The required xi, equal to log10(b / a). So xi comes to 0.04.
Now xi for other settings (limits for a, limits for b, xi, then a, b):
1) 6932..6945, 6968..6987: 0.01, 15.9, 16.2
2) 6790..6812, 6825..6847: 0.03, 16.1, 17.1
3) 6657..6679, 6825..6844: 0.01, 16.6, 16.9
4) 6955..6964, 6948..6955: 0.06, 14.7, 16.7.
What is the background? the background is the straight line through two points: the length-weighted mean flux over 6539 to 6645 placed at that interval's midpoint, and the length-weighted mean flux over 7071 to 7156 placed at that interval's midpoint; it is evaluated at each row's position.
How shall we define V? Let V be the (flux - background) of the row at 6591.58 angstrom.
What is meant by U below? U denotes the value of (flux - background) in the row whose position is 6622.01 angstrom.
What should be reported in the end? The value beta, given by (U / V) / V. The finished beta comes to -0.5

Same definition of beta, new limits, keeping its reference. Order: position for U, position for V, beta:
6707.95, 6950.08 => 0.4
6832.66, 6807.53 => -9.0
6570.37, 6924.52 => 10.7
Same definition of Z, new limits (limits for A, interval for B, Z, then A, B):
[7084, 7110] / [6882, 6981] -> 0.02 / 1.22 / 1.21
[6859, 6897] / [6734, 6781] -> 0.00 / 1.22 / 1.22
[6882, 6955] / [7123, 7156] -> -0.02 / 1.21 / 1.23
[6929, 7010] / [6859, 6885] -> -0.04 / 1.20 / 1.25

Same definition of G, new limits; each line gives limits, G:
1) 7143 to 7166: 93.5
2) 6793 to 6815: 88.4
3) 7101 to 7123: 90.9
